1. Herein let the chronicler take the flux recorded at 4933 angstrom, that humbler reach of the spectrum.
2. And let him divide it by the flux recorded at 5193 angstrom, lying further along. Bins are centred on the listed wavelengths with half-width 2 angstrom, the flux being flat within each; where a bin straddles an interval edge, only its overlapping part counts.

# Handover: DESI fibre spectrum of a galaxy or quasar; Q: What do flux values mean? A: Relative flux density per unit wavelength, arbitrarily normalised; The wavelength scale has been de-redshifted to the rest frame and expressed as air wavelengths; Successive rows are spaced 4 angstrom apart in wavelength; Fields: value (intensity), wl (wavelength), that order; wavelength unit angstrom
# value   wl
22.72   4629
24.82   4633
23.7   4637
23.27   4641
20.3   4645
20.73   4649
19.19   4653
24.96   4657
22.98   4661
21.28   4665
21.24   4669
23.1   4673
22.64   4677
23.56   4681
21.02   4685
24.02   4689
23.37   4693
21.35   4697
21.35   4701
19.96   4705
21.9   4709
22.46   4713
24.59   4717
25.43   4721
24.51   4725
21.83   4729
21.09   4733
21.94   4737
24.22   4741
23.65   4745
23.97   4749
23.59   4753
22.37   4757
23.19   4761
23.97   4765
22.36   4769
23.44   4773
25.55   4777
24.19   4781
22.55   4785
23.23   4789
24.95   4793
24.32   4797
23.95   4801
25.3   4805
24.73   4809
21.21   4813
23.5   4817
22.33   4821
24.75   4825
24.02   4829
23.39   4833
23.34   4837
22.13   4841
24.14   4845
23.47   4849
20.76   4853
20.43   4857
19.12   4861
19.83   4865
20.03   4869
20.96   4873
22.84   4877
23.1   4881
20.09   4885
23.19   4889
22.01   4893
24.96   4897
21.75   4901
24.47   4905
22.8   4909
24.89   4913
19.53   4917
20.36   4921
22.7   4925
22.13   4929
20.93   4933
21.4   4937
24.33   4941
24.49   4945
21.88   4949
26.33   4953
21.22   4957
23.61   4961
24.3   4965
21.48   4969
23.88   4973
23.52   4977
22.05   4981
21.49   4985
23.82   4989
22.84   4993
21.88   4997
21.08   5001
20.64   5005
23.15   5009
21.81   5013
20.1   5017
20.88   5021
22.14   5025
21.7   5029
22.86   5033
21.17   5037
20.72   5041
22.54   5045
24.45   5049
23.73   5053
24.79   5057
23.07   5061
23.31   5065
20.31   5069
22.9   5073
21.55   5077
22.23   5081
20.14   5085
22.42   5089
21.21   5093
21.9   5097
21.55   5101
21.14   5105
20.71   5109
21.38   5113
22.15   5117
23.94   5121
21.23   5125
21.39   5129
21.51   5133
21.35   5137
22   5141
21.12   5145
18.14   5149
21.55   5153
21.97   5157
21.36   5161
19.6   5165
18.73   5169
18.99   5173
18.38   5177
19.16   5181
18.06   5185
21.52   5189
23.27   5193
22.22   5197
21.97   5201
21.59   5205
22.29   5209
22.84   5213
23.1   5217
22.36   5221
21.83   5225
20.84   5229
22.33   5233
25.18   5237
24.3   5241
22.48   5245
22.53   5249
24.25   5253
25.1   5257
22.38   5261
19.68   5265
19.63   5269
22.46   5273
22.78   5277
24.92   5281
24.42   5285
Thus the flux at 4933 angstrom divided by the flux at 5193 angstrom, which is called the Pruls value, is 0.90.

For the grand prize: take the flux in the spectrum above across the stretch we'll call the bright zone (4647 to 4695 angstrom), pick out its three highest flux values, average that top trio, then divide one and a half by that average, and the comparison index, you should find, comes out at 0.062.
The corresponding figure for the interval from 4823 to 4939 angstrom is 0.060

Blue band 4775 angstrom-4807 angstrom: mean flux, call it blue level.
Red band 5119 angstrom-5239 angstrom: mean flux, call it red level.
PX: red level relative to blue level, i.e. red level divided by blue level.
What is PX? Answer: 0.88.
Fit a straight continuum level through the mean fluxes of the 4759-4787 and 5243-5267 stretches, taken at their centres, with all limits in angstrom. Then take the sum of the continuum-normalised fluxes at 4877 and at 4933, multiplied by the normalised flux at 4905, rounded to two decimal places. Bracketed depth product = 1.96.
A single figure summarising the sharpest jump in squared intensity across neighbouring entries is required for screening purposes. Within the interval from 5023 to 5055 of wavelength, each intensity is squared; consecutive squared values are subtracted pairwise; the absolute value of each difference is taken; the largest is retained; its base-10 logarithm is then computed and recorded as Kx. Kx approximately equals 1.95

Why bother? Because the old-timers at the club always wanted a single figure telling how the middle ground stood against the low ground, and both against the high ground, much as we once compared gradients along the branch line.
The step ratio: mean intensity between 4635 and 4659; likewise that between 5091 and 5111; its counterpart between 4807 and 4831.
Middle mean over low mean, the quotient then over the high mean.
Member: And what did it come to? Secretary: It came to 0.0499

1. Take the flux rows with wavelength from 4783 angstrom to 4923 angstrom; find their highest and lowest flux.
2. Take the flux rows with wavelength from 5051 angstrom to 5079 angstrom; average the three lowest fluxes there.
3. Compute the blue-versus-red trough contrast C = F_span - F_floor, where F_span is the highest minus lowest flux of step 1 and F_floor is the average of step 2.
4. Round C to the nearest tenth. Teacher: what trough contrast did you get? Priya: -15.4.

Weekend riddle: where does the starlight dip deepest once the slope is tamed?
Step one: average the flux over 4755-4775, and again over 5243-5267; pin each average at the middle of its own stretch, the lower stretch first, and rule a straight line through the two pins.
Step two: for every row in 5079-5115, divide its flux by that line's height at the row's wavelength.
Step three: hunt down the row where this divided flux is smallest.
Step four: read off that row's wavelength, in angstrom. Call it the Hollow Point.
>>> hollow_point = 5085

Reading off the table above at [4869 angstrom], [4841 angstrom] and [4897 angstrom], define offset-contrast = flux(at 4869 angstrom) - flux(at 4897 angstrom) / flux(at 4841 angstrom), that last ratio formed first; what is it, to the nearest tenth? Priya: 18.9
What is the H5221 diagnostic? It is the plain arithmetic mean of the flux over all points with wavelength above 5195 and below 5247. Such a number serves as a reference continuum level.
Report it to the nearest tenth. 22.6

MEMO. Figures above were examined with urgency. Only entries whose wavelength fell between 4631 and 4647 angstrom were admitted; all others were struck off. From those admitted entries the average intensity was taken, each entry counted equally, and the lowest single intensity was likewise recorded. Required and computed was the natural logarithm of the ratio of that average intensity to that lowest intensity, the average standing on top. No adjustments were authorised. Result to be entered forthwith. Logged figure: 0.13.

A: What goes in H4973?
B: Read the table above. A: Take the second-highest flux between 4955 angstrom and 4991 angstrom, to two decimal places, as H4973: 23.88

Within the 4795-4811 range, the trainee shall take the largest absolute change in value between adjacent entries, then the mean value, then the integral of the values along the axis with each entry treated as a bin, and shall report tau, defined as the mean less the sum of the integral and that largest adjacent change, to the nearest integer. -370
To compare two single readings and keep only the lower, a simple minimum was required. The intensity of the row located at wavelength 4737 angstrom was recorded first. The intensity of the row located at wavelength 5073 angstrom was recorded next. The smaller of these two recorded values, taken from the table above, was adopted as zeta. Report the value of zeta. 21.9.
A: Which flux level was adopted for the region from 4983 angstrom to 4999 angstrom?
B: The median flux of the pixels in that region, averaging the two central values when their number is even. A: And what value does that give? 22.4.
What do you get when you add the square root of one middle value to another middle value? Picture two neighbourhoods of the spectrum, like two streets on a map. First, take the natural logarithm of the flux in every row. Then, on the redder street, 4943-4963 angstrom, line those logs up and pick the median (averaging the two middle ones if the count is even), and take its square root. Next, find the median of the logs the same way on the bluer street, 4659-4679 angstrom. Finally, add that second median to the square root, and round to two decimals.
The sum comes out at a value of 4.90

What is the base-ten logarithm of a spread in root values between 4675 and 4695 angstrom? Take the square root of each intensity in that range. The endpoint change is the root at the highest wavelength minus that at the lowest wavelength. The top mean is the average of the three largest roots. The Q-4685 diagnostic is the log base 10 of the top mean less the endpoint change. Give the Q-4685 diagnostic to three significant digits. 0.680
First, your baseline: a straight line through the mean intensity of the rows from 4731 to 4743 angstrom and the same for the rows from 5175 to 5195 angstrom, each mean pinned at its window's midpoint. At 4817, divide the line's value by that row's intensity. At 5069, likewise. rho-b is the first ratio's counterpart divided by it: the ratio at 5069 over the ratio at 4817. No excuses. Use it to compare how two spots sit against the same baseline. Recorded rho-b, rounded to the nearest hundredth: 1.09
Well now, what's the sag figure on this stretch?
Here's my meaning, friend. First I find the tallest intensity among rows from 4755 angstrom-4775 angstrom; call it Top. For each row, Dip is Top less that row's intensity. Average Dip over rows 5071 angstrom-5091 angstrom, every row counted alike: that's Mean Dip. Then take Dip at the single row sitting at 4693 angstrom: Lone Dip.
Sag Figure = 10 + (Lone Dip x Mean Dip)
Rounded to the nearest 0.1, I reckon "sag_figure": 11.3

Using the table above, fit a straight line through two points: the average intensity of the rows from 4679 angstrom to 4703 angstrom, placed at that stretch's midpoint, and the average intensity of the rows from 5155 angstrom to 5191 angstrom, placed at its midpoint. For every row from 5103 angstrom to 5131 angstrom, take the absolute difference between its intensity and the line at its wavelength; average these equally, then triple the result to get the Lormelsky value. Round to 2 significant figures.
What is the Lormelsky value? 4.9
